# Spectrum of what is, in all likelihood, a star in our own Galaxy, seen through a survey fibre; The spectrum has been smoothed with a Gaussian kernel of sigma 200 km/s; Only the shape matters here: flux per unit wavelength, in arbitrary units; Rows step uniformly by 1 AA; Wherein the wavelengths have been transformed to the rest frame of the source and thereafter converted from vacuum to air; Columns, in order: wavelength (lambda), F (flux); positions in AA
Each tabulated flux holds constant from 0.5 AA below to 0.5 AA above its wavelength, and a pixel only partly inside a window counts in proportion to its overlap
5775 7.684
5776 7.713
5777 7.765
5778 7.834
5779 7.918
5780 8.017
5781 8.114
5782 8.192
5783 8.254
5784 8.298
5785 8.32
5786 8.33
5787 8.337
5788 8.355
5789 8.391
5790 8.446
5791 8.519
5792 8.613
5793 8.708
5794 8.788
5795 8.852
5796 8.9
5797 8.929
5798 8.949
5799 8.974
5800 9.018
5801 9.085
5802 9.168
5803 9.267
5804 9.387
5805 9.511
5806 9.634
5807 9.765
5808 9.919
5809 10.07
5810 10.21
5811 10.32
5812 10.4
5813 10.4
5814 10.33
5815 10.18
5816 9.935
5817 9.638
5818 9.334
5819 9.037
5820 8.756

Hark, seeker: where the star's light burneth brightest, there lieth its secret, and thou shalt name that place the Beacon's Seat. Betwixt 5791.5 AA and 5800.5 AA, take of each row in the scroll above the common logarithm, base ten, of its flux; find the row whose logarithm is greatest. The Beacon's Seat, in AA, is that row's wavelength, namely 5800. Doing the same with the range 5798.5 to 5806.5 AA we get 5806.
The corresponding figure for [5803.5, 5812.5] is 5812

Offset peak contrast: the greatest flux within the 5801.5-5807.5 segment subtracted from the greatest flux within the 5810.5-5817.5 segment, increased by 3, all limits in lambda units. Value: 3.6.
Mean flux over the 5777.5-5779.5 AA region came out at 7.9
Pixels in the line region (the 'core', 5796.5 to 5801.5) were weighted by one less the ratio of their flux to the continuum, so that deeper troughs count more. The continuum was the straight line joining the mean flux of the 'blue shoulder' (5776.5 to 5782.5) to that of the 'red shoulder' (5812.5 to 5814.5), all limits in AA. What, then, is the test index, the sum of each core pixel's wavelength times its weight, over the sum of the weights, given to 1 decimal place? 5799.2 AA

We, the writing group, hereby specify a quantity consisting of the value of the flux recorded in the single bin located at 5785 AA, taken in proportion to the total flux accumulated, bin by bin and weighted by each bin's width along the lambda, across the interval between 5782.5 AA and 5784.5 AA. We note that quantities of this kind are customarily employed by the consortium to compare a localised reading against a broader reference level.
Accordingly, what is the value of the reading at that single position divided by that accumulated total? 0.50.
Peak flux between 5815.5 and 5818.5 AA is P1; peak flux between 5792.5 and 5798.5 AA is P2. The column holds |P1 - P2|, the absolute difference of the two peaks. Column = 0.99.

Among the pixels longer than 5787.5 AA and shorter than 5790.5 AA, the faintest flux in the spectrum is 8.355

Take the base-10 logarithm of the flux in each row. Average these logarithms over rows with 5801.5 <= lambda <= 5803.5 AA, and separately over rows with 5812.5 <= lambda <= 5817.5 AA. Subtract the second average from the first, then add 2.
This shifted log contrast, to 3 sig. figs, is 1.96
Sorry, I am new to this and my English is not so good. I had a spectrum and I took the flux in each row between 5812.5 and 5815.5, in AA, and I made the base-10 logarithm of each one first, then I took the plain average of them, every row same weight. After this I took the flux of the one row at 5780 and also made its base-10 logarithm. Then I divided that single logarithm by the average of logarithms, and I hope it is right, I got 0.892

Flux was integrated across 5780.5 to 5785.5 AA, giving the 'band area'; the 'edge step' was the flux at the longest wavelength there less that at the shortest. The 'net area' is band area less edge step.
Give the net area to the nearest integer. 41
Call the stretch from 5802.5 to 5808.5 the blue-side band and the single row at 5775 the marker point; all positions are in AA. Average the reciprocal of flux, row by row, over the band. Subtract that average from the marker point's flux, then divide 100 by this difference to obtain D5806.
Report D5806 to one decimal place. 13.2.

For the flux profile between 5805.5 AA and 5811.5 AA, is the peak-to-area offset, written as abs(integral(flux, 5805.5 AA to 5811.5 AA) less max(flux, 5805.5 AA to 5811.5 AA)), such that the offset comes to 50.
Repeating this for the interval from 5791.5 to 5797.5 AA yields 44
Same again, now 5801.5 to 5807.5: 47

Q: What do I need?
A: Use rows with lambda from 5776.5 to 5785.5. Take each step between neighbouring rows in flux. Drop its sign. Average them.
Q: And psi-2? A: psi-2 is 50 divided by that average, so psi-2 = 721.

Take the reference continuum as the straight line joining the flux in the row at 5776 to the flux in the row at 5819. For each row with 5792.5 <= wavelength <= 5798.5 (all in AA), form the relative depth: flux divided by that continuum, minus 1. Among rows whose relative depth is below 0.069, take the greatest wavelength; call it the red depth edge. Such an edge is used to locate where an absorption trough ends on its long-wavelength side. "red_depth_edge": 5798 AA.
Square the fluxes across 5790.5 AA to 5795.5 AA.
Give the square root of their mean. 8.7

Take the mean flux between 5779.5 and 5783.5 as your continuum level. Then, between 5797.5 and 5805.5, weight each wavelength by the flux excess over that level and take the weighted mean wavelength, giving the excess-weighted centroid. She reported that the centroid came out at 5801.9 AA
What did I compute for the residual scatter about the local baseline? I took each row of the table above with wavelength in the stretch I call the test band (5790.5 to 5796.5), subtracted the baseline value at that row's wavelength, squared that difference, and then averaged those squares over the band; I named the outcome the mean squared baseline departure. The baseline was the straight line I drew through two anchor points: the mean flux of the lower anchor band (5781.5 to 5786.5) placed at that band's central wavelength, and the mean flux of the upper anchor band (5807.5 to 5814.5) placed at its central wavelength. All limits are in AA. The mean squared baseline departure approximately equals 0.057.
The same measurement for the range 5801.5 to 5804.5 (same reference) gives 0.147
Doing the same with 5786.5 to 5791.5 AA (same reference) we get 0.055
